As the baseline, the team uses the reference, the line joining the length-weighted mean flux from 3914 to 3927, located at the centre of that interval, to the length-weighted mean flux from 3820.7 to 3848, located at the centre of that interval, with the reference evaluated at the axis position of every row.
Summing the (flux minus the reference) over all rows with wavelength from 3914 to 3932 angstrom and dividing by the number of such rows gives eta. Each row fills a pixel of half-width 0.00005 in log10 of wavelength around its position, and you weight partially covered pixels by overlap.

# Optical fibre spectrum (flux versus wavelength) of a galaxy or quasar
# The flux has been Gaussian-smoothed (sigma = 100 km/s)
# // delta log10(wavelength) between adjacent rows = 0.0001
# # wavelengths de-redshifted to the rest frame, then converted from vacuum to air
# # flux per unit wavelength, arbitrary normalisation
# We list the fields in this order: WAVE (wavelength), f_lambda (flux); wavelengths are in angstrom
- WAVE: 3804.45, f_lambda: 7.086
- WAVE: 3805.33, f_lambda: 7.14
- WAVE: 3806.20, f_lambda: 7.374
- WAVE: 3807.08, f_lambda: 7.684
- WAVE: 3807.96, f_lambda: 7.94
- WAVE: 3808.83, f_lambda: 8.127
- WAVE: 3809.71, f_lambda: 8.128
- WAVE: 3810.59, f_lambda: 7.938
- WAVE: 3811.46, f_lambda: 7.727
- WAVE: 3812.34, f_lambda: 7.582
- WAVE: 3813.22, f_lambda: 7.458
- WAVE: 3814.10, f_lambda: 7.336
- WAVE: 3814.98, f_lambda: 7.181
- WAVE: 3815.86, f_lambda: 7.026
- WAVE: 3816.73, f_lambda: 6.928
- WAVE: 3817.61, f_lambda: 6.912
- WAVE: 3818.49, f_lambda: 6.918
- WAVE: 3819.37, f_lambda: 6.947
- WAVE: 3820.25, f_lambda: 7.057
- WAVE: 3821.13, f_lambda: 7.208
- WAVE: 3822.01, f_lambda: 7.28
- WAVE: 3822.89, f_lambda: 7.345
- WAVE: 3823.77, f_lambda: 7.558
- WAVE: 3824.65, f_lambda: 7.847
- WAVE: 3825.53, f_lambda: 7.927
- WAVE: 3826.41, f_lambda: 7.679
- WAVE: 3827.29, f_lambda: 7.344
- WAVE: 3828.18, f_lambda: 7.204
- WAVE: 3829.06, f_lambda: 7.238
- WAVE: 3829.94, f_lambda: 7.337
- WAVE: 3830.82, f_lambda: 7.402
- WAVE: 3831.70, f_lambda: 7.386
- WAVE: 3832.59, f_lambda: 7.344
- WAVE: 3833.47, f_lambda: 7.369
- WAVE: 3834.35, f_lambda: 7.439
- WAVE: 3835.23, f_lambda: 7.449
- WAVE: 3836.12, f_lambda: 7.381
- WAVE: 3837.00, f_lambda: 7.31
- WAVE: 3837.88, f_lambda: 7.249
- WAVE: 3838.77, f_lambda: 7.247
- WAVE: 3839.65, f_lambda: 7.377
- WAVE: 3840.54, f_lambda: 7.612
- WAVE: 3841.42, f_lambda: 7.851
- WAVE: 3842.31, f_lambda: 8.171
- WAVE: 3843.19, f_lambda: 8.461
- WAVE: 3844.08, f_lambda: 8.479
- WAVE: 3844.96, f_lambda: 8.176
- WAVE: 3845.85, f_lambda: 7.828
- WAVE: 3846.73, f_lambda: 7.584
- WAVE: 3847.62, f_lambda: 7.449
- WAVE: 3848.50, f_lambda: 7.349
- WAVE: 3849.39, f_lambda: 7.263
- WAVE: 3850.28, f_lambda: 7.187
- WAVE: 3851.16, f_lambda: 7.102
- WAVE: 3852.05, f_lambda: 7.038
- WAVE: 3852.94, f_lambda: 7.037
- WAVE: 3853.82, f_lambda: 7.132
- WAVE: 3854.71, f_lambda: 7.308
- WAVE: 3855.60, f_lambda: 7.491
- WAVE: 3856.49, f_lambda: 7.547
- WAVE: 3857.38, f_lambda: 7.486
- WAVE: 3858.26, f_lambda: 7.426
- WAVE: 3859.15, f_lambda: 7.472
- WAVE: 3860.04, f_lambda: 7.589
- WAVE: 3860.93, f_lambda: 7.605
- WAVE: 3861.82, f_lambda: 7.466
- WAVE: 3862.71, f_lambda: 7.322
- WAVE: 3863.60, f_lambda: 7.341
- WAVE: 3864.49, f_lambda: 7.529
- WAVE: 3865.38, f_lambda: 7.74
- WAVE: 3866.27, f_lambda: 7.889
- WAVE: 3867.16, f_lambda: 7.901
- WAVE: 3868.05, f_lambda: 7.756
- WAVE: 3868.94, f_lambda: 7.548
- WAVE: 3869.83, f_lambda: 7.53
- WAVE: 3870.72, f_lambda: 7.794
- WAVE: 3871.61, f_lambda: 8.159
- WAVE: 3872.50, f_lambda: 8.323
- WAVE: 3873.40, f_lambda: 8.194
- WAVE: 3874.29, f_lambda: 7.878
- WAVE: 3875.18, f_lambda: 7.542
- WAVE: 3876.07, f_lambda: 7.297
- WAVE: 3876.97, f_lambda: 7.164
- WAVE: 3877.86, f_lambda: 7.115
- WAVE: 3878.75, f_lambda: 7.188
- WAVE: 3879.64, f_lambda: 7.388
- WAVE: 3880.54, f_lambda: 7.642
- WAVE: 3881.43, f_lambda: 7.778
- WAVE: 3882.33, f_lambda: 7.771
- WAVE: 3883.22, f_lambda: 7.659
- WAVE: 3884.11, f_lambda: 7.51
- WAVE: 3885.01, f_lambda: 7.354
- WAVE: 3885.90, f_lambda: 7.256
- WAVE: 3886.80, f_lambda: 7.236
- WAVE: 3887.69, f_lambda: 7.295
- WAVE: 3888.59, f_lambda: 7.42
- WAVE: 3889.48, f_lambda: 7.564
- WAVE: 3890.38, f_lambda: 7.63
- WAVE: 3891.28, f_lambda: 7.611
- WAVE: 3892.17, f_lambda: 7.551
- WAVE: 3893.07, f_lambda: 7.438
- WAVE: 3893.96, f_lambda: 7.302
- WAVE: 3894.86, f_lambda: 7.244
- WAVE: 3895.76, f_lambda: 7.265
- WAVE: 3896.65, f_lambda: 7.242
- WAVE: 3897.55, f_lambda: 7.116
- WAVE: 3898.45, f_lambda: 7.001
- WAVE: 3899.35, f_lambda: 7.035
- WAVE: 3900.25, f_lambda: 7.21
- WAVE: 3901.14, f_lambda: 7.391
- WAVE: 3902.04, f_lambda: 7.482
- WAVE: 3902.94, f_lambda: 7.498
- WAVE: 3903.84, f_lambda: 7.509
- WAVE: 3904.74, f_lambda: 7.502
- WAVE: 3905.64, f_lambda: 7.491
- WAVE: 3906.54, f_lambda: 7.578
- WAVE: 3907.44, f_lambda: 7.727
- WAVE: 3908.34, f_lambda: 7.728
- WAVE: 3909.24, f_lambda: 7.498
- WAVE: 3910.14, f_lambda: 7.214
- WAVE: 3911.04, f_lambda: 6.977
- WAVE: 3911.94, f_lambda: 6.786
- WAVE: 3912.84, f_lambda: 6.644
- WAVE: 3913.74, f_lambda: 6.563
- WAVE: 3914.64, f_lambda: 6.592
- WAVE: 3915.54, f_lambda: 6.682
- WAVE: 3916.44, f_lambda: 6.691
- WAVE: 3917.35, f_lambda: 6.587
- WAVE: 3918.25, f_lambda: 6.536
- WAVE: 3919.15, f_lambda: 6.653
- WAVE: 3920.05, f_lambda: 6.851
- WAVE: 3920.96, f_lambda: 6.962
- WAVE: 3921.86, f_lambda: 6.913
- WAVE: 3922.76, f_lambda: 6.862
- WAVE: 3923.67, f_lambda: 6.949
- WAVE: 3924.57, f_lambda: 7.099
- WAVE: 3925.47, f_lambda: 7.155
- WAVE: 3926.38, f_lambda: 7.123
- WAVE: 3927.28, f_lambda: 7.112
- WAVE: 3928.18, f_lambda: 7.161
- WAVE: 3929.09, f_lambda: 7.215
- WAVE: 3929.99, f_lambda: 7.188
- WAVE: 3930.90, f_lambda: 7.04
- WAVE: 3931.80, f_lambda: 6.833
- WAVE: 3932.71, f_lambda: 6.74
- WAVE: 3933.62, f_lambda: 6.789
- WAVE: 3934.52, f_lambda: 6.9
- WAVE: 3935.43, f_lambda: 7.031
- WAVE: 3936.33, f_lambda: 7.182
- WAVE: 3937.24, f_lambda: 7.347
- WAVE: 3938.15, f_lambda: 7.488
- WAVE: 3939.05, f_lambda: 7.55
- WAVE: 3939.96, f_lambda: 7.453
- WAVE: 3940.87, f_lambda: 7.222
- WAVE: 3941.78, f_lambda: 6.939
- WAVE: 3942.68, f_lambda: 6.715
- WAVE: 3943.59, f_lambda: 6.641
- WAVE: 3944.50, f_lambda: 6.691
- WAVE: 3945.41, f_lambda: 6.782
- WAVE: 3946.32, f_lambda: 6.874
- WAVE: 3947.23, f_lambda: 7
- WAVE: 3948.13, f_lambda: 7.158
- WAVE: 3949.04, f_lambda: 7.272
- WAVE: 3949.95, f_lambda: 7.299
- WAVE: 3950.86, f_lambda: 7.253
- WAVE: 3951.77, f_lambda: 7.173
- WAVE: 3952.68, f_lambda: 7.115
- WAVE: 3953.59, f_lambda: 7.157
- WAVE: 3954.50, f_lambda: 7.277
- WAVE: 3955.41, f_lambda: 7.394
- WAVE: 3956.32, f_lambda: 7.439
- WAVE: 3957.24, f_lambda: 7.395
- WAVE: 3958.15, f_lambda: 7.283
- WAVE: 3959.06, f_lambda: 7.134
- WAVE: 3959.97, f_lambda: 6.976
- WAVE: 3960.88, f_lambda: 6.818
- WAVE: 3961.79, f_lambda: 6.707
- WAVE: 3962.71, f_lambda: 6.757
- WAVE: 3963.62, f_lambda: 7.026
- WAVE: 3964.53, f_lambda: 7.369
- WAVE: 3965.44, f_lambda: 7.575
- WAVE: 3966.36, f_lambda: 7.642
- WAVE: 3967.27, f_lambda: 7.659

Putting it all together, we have 0.10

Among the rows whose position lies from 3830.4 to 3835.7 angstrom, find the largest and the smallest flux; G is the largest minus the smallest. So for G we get 0.1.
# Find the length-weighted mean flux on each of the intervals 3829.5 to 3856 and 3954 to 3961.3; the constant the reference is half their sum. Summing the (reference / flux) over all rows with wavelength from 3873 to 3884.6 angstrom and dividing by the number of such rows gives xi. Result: 0.98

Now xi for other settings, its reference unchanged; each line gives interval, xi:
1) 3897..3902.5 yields 1.02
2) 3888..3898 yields 0.99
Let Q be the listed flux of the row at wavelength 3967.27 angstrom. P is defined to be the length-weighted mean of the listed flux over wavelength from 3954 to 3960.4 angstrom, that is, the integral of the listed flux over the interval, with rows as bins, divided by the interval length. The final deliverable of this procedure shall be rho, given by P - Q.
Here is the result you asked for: -0.4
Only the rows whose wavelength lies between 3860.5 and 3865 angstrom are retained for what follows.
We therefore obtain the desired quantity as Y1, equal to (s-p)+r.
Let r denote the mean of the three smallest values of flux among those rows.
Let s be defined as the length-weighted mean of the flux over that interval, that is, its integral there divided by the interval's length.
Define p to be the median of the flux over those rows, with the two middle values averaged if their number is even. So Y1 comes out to 7.36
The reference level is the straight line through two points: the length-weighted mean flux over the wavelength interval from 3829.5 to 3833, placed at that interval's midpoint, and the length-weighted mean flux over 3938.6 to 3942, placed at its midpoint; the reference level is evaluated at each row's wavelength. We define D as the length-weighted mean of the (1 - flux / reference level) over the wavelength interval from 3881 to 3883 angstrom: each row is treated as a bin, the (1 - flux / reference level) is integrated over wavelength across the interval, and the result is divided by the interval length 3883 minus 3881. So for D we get -0.058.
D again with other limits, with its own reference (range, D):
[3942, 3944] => 0.082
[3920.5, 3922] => 0.051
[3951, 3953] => 0.019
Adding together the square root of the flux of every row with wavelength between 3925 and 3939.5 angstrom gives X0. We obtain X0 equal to 43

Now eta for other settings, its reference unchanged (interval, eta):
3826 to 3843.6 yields -0.07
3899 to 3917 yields 0.25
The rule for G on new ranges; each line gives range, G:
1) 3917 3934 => 0.7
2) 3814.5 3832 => 1.0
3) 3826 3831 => 0.5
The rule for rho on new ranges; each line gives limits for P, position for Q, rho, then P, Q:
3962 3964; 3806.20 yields -0.5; 6.85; 7.374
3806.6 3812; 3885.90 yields 0.7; 7.91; 7.256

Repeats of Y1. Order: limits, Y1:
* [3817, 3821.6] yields 6.98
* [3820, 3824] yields 7.19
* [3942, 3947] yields 6.73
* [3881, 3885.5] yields 7.46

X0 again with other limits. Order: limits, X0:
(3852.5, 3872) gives 60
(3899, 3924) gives 74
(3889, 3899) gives 30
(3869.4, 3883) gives 41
